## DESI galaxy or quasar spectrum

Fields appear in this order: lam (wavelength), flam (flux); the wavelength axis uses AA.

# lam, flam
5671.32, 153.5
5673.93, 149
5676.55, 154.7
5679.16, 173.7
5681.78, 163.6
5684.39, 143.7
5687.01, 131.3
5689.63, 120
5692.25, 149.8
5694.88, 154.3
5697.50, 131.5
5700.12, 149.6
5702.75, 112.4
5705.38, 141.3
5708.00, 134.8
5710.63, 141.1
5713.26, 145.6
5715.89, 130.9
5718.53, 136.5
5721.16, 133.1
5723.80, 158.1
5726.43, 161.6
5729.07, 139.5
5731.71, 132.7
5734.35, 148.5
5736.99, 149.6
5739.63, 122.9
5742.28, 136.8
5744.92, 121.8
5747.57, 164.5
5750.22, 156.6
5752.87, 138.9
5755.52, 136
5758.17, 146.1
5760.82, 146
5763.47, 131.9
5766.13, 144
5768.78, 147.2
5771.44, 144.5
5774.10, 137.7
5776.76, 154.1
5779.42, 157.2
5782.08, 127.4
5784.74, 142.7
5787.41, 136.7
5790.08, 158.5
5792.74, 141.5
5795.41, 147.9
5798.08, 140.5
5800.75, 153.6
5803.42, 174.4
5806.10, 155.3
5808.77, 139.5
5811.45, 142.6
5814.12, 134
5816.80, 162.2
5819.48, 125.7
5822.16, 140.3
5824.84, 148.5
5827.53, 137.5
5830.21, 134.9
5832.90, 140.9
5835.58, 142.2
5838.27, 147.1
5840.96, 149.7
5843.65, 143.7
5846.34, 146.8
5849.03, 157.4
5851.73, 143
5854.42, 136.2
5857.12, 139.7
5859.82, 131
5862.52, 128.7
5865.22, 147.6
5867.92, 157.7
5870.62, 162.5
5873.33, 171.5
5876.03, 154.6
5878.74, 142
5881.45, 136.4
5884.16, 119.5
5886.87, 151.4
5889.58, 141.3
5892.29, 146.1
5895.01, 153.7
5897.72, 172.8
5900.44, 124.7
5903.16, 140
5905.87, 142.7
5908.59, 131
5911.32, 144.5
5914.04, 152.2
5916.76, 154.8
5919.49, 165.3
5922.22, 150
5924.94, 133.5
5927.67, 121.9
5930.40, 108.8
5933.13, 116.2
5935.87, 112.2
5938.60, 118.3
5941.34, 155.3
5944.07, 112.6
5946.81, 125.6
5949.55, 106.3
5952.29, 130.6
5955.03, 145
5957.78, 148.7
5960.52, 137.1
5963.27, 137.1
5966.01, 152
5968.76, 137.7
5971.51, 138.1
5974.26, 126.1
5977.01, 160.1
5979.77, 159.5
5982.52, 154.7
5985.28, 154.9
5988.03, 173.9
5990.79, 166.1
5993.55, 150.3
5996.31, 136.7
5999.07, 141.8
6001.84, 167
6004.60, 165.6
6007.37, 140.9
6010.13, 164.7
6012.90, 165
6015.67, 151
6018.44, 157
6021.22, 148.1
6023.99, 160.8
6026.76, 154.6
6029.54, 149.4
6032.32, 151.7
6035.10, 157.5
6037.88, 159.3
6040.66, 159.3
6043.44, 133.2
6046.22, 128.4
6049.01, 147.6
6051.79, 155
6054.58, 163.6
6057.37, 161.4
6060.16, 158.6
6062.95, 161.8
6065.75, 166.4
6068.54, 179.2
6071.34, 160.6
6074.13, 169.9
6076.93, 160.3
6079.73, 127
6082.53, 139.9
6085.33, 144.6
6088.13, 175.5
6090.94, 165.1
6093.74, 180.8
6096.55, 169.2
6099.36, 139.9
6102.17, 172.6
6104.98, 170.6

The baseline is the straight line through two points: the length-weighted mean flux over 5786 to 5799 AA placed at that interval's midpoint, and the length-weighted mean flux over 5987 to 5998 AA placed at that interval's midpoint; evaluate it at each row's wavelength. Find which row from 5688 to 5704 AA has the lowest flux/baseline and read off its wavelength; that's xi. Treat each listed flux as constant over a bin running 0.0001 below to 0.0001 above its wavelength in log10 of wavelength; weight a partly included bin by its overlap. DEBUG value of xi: 5702.75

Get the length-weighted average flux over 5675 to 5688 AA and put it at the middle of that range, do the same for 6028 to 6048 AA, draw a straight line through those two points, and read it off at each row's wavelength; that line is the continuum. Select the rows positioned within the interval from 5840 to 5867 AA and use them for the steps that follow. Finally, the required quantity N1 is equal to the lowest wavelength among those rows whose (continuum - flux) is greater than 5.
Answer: 5843.65 AA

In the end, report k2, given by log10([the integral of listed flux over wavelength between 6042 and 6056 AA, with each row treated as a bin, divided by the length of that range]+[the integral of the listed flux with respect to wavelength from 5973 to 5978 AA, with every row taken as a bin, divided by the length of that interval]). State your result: 2.46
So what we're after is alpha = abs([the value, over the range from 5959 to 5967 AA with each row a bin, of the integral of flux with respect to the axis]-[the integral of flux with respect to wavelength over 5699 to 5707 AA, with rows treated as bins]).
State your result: 62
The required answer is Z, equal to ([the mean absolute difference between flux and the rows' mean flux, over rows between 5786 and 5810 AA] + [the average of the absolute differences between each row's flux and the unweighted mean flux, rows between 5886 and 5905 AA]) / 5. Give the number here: 4.0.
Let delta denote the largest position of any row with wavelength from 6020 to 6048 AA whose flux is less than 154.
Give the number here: 6046.22 AA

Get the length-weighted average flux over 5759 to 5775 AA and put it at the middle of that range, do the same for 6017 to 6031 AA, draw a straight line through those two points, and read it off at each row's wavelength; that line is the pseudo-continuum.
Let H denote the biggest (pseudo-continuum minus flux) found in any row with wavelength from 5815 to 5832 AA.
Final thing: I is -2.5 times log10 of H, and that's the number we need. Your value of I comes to -3.2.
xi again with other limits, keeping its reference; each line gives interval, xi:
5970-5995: 5974.26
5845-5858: 5854.42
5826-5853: 5830.21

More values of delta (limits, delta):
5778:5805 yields 5800.75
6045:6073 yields 6049.01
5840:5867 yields 5865.22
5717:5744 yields 5742.28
